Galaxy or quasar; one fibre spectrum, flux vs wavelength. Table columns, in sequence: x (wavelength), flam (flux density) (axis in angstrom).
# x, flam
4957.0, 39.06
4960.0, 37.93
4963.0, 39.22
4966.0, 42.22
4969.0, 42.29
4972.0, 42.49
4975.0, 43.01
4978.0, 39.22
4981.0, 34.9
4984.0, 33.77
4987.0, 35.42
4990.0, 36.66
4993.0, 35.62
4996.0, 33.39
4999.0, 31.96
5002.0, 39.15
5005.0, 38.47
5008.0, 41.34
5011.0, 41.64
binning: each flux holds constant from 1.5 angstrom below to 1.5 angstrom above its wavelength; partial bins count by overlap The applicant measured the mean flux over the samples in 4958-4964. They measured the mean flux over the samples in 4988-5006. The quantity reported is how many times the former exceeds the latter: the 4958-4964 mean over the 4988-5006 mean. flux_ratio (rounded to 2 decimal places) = 1.08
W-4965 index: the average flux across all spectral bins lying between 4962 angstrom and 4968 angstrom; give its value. 41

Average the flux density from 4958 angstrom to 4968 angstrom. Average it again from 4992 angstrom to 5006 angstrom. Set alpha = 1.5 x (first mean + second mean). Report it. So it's 113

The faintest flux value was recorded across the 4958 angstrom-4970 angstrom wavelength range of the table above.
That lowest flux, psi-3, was 37.93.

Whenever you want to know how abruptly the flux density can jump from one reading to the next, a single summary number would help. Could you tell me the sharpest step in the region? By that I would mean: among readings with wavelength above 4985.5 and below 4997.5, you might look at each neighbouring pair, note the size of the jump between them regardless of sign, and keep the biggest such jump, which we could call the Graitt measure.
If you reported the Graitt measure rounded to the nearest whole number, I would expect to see 2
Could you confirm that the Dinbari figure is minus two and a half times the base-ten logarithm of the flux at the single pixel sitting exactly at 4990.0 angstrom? -3.91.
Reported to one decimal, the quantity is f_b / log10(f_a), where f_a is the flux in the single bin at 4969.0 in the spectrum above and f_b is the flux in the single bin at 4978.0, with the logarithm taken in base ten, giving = 24.1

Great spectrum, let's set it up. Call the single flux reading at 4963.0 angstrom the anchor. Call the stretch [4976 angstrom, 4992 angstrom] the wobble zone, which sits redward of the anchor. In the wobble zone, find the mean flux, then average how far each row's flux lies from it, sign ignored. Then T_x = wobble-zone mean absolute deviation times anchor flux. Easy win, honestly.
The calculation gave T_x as 61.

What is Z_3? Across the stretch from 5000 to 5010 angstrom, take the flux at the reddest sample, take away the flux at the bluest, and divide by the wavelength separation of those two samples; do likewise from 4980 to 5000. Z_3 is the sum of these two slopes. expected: 0.20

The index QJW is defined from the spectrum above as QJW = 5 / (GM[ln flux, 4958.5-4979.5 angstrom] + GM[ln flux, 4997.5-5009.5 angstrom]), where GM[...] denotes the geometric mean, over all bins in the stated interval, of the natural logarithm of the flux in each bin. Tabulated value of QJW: 0.682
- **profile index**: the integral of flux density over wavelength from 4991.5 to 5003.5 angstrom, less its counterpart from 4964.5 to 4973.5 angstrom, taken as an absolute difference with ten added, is 49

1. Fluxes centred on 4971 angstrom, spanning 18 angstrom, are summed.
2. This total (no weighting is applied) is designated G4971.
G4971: 248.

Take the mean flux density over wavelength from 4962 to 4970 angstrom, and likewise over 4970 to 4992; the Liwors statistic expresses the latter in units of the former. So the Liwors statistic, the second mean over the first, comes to 0.92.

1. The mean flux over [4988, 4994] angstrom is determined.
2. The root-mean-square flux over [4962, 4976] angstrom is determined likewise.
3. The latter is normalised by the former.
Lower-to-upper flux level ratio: 1.16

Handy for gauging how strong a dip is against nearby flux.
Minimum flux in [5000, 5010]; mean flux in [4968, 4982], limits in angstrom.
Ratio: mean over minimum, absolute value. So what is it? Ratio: 1.05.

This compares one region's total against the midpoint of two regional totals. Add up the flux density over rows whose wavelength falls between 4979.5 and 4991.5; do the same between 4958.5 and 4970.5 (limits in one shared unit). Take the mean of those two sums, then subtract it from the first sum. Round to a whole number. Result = -10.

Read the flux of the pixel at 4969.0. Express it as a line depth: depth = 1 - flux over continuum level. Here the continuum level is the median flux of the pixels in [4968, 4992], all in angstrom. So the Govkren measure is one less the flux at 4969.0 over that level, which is -0.115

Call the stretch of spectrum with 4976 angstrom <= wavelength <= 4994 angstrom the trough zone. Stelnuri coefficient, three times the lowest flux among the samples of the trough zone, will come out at 101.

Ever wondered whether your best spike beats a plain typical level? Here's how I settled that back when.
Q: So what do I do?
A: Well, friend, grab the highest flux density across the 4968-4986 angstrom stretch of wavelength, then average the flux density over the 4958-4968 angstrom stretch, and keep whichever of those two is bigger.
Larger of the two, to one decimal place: 43.0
